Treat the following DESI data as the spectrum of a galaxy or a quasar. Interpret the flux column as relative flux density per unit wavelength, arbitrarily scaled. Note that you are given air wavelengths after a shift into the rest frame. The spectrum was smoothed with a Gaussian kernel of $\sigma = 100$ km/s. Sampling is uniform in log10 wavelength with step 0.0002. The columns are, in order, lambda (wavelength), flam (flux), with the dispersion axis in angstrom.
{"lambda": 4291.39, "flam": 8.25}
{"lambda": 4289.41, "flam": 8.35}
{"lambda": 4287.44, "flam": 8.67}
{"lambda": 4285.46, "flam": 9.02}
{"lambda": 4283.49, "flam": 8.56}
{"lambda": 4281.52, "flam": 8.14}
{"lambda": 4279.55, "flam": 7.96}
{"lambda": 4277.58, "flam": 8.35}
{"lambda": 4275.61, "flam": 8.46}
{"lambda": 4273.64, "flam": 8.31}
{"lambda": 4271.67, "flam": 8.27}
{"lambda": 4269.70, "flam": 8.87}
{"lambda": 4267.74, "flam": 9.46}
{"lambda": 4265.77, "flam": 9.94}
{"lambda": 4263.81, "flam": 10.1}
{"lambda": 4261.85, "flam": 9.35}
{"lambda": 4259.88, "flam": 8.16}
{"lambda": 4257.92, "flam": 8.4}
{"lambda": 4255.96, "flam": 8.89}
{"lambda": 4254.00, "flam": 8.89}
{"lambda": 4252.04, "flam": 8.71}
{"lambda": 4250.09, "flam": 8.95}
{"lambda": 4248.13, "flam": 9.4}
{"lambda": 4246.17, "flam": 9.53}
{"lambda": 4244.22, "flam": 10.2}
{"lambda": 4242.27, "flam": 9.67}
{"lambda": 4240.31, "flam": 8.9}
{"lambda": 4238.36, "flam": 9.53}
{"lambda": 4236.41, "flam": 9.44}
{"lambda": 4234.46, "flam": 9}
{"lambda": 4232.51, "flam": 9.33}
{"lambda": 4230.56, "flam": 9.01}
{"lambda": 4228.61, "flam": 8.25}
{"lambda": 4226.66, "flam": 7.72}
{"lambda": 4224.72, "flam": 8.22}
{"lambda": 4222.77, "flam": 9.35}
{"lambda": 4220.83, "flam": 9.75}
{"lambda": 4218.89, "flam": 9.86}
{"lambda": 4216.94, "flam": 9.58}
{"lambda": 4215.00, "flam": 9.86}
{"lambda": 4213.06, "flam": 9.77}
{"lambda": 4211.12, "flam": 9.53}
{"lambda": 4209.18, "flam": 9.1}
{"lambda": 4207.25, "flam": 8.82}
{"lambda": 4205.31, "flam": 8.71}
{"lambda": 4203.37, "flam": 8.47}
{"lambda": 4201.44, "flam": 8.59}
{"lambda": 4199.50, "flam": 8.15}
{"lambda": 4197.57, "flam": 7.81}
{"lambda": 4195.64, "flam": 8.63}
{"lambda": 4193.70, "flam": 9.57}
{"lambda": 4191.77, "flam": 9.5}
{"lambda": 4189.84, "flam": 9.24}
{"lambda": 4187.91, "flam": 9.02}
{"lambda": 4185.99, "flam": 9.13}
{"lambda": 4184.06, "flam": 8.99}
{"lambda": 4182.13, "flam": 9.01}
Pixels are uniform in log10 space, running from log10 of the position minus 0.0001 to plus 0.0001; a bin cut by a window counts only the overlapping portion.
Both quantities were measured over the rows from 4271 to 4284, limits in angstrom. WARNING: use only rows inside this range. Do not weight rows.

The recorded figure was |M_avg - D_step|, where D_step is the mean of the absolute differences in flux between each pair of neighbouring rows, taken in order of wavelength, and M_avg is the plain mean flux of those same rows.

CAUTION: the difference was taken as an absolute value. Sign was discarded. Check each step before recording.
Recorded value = 8.1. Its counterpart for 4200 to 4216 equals 8.9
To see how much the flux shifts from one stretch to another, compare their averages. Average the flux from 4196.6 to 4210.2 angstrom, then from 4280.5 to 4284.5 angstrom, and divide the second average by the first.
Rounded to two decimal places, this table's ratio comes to 0.98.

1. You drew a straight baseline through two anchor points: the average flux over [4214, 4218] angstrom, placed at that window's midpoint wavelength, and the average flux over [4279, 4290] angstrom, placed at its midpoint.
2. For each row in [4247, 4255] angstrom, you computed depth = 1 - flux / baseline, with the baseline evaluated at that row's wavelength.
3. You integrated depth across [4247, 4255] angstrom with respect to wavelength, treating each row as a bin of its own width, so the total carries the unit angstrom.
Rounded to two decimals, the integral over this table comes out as 0.07 angstrom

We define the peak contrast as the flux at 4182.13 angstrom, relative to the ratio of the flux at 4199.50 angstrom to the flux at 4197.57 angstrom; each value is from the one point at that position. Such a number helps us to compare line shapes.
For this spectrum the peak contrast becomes 8.6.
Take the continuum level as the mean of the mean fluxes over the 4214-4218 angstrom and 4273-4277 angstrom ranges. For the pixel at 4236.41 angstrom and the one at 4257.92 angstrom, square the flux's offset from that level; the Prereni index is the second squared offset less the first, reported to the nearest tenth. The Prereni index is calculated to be 0.3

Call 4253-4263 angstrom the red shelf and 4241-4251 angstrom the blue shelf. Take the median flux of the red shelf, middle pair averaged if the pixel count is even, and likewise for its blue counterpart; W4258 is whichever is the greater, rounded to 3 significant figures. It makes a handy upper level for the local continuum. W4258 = 9.53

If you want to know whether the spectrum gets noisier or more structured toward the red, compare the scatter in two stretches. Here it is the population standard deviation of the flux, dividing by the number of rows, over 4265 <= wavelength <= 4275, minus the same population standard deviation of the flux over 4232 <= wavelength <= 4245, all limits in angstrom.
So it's 0.25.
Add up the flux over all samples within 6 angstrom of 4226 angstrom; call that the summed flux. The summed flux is 52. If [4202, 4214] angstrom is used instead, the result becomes 54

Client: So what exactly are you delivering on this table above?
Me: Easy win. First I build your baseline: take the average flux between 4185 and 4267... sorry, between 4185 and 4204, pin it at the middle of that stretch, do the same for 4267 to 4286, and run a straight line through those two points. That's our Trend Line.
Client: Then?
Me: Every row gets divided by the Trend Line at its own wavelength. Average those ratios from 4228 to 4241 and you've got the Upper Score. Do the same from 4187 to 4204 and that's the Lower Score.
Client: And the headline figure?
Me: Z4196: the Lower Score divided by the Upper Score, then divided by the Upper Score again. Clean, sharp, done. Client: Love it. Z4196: 0.91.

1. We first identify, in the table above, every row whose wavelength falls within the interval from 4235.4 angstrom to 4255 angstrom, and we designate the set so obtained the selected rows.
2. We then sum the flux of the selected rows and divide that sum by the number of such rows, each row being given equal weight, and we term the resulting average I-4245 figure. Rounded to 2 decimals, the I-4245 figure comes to 9.32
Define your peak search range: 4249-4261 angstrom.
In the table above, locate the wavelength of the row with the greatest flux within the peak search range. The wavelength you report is 4250.09 angstrom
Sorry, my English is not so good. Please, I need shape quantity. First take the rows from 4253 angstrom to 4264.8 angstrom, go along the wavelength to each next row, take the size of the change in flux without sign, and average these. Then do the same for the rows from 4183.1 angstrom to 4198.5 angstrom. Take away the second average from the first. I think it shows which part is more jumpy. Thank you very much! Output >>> 0.17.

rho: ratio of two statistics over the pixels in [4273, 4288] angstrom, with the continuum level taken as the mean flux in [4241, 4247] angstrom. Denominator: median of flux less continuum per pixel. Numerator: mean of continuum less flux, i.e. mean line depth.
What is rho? -0.98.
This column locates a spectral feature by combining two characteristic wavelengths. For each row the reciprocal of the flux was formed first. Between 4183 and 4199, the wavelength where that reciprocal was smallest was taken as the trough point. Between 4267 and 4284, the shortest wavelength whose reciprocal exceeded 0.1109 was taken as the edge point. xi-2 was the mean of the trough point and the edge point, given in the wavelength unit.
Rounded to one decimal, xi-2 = 4231.7 angstrom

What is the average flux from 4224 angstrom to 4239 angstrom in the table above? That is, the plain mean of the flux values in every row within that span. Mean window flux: 8.8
